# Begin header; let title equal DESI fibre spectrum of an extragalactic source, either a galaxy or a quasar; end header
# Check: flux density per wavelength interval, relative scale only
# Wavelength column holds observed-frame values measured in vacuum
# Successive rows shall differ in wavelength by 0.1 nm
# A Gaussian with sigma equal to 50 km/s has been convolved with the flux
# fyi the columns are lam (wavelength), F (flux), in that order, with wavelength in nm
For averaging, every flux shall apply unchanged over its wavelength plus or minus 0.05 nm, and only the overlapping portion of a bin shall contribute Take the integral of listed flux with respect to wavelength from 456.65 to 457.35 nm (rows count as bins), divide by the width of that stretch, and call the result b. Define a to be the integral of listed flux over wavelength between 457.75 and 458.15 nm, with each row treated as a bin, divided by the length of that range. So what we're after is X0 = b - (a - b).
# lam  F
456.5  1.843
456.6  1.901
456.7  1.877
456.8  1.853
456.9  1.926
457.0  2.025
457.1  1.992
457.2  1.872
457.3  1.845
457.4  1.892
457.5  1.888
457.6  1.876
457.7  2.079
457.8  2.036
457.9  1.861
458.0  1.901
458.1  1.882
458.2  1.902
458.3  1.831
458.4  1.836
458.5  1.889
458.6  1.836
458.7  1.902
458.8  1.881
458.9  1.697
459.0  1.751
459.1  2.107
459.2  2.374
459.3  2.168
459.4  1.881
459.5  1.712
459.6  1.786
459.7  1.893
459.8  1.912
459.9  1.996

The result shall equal 1.91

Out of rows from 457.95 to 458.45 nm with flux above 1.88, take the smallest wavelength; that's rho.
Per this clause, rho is 458.0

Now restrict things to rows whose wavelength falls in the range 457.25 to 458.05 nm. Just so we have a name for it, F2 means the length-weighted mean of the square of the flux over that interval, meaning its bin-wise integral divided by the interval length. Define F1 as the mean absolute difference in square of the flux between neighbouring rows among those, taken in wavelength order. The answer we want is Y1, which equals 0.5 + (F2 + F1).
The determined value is 4.5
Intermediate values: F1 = 0.29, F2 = 3.7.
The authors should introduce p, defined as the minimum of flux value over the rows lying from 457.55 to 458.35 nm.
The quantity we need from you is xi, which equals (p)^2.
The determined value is 3.35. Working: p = 1.831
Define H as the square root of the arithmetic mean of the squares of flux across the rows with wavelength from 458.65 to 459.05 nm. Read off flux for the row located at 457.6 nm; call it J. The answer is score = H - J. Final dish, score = -0.07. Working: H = 1.81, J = 1.876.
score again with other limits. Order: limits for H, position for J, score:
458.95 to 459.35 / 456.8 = 0.26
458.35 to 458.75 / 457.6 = -0.01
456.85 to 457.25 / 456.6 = 0.05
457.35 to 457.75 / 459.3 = -0.23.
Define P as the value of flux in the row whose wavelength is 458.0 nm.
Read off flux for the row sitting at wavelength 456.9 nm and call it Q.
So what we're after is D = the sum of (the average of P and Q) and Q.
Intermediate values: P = 1.901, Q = 1.926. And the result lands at 3.84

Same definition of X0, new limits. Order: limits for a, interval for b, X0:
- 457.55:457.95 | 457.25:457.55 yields 1.79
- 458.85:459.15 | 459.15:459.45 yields 2.43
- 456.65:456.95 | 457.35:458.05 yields 1.98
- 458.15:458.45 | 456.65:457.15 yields 2.01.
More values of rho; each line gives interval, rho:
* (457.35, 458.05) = 457.4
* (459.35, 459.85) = 459.4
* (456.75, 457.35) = 456.9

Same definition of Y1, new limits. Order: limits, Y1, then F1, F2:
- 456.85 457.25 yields 4.6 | 0.33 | 3.8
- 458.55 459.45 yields 5.1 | 0.73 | 3.9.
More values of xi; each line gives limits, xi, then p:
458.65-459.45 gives 2.88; 1.697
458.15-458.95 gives 2.88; 1.697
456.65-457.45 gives 3.40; 1.845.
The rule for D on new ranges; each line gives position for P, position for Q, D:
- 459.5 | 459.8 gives 3.72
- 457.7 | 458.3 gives 3.79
